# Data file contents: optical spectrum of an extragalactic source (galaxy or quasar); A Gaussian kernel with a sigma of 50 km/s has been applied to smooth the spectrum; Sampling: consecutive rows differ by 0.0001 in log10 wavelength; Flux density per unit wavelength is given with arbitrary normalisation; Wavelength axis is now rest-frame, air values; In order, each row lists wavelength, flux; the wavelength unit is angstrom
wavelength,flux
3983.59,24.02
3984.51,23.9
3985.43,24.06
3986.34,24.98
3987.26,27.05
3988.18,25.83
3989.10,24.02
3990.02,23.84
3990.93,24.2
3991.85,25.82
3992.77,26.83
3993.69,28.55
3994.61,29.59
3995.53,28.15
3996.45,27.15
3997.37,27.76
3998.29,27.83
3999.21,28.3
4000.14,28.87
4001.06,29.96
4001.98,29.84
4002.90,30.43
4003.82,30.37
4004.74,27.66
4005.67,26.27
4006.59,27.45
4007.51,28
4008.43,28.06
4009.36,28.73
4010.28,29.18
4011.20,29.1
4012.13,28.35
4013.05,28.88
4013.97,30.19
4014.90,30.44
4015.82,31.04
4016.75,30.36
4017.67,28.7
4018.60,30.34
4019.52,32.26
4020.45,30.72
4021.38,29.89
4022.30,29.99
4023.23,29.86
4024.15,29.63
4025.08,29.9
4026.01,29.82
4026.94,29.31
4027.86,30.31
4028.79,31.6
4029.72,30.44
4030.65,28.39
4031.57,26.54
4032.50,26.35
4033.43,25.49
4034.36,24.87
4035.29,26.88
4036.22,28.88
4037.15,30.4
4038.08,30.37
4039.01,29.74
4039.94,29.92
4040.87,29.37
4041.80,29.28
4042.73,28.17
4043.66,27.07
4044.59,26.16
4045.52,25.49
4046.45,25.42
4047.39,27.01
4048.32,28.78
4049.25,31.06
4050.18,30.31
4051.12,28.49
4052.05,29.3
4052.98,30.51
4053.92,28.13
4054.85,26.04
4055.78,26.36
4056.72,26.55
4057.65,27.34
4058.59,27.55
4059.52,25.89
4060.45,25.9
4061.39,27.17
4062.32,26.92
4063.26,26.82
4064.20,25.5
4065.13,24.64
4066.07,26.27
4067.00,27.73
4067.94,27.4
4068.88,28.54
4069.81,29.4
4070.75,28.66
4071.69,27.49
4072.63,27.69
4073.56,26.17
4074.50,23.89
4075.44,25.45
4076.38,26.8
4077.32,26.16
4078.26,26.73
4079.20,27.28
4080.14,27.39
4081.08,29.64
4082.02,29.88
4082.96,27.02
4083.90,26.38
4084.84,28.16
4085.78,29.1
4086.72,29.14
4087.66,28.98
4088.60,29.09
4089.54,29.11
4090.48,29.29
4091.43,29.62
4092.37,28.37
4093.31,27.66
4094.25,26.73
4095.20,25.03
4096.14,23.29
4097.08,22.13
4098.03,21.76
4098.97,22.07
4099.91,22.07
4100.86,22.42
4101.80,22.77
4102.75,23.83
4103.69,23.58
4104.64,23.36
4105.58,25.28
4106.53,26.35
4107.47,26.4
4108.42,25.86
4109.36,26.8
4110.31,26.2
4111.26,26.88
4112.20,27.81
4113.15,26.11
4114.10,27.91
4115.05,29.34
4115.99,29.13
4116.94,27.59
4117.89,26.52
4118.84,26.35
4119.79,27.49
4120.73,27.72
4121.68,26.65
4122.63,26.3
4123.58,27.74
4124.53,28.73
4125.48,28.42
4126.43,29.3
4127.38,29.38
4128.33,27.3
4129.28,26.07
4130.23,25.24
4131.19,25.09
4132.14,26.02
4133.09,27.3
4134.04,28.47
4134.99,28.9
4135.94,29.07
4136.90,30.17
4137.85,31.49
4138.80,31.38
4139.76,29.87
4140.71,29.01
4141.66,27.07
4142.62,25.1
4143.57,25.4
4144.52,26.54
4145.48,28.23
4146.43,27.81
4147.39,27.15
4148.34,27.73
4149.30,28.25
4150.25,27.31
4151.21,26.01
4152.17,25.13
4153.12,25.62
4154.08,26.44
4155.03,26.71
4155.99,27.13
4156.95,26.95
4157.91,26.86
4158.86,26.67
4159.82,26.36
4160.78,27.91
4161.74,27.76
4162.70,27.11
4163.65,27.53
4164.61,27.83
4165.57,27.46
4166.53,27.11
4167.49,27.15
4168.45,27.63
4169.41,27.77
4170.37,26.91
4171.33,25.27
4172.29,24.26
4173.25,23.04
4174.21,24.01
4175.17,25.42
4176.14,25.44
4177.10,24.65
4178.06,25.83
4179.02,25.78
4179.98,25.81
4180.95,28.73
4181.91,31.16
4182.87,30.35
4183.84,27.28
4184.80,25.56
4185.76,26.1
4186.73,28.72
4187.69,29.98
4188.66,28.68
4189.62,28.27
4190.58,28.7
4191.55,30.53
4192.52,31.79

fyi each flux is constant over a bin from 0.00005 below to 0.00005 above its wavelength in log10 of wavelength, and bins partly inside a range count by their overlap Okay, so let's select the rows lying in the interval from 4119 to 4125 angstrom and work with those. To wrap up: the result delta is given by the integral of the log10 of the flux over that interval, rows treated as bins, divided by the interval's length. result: 1.438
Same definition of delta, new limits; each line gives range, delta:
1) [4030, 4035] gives 1.423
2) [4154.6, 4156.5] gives 1.426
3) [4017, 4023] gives 1.481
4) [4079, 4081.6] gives 1.450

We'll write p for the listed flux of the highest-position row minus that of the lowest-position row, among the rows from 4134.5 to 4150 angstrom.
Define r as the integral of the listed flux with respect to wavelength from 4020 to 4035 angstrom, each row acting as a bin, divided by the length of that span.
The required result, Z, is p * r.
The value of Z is -19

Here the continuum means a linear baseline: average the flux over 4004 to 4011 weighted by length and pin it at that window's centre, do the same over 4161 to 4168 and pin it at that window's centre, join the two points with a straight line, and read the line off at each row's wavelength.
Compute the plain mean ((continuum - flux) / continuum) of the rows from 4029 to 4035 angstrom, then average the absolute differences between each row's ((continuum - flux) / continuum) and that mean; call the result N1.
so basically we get 0.057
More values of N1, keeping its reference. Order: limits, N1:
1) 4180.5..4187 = 0.061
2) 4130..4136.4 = 0.053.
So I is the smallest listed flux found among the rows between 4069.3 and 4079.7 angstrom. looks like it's 23.89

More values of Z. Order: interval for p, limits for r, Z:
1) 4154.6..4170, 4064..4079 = 28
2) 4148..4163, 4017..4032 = -19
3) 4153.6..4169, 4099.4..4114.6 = 30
